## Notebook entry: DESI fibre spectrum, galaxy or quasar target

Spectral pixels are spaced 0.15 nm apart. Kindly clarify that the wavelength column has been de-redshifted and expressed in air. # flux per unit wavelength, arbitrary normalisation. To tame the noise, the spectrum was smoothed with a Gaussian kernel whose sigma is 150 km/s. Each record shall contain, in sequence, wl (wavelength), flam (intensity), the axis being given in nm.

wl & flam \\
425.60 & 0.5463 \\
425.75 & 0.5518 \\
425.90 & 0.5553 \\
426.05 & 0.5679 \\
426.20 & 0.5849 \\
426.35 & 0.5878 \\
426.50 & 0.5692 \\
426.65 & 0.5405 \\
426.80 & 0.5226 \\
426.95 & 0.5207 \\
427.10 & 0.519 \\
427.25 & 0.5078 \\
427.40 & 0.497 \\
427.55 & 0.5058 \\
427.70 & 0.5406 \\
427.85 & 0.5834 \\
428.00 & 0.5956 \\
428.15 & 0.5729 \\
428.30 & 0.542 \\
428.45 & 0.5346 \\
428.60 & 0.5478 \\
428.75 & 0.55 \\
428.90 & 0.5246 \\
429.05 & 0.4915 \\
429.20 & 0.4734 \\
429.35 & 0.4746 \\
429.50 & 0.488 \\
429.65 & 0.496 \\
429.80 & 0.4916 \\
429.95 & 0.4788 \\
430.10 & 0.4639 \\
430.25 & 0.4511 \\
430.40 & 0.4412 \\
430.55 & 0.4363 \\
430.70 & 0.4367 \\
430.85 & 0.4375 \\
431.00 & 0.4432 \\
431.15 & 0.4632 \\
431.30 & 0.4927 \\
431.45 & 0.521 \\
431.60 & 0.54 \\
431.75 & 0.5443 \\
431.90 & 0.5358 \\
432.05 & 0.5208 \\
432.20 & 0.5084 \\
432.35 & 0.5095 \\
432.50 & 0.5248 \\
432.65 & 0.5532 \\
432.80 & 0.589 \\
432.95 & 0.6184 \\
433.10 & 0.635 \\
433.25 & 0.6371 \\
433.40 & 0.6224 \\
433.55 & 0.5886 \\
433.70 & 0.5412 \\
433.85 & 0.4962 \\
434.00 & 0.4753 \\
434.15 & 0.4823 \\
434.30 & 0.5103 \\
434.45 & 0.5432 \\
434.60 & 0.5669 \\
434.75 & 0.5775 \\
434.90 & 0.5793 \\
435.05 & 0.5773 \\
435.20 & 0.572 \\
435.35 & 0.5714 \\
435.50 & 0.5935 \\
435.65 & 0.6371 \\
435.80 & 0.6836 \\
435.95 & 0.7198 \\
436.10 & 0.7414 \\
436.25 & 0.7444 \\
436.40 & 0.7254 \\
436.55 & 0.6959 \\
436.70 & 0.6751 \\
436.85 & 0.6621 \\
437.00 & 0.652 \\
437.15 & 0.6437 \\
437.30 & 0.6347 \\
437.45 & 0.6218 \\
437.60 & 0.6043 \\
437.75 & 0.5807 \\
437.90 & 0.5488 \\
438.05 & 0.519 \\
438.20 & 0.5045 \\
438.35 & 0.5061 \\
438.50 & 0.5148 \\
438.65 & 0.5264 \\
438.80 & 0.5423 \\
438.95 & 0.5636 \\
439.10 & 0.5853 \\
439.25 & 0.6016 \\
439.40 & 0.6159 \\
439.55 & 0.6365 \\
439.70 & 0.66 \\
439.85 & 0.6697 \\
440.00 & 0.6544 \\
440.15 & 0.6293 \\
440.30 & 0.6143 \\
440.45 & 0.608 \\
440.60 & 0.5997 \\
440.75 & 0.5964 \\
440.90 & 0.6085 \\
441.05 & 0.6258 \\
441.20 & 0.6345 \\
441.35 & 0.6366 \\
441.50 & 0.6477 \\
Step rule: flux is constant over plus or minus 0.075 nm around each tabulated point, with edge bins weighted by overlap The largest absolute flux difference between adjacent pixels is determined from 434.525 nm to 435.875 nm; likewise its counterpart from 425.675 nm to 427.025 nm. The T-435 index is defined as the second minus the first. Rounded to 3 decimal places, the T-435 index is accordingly -0.018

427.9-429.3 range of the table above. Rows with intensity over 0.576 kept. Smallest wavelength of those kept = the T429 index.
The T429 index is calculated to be 428.00 nm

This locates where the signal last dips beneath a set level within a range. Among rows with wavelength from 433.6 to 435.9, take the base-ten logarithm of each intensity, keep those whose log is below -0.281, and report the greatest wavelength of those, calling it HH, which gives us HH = 434.30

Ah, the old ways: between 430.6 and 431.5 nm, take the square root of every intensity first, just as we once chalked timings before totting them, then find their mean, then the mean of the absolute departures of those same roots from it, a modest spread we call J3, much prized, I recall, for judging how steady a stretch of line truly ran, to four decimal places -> 0.0199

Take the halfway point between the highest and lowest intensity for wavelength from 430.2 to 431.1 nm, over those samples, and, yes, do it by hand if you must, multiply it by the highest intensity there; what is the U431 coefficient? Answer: 0.20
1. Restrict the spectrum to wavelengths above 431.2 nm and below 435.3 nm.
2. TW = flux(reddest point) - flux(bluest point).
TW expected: 0.079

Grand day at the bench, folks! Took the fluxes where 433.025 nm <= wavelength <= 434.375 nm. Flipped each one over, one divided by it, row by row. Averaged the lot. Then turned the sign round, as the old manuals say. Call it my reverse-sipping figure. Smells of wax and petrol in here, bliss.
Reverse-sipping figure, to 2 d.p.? -1.83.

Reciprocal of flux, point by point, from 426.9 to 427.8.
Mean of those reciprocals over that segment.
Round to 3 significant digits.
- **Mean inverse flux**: 1.94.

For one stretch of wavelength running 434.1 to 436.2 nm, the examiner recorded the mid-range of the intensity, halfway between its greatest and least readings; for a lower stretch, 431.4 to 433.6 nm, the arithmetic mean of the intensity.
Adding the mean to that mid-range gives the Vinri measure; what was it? 1.18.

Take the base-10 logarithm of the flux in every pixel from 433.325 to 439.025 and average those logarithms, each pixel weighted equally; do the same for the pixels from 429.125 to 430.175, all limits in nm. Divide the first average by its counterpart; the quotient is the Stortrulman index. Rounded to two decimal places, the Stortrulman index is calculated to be 0.72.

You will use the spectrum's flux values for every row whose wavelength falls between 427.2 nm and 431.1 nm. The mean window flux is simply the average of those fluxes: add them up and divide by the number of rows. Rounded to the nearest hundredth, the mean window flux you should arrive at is 0.50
